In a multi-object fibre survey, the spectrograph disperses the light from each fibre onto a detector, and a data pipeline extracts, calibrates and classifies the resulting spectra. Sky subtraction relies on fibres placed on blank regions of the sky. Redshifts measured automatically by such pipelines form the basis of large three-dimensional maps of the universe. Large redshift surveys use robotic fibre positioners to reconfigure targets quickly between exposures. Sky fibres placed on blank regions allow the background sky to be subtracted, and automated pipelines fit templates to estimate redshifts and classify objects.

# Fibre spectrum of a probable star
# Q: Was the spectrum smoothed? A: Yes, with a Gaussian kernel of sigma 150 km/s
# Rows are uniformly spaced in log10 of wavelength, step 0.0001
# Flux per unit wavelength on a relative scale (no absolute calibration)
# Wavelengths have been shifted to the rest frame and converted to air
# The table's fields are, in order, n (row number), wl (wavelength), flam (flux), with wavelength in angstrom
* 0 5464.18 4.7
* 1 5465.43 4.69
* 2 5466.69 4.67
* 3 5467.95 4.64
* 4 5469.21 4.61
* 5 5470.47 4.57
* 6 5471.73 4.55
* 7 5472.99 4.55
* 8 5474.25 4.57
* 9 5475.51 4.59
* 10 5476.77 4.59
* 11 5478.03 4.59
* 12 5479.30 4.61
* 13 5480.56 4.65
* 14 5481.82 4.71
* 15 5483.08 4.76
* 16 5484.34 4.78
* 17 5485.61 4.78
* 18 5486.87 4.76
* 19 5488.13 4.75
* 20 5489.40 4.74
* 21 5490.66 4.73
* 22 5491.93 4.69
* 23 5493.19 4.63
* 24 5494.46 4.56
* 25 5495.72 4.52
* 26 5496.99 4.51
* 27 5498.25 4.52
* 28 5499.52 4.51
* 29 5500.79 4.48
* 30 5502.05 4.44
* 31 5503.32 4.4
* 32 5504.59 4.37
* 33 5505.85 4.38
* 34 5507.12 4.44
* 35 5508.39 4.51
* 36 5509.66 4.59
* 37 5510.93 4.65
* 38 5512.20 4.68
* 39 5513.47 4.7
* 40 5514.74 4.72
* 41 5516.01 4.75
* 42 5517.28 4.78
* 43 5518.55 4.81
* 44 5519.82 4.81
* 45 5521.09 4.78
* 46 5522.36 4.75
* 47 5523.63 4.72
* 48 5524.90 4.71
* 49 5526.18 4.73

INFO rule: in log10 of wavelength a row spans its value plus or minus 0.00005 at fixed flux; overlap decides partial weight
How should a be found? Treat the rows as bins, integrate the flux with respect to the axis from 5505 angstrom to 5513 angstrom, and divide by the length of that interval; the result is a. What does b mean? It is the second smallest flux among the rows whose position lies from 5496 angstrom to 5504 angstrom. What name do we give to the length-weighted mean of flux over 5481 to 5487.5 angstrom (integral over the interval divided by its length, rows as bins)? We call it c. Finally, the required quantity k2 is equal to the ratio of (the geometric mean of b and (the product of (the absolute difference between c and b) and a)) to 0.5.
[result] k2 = 5.1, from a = 4.54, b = 4.44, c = 4.76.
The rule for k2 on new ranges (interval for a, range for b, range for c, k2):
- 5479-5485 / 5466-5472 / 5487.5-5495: 3.1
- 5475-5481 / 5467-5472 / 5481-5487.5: 4.0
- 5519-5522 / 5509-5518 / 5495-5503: 3.7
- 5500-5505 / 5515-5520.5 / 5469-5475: 4.2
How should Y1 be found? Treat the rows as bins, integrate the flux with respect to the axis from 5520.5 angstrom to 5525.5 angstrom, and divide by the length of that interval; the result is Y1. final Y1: 4.74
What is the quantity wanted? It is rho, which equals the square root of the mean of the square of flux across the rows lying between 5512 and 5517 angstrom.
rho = 4.71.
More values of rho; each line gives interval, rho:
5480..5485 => 4.73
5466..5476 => 4.59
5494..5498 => 4.53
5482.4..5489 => 4.77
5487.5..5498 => 4.64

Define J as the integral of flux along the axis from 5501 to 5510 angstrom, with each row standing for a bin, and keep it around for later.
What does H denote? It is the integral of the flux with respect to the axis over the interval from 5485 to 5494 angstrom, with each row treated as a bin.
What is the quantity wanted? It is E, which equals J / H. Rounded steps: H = 42.5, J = 40.0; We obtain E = 0.94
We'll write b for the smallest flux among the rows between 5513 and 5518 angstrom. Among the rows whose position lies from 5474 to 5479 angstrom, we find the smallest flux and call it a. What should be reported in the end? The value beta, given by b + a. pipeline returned 9.27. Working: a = 4.57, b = 4.7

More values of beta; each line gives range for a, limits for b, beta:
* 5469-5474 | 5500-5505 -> 8.92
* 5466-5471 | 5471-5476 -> 9.12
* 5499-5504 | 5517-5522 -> 9.18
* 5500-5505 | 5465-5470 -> 8.98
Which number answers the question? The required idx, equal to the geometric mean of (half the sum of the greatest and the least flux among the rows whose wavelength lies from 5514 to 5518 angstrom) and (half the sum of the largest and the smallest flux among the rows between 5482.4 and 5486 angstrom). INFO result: 4.76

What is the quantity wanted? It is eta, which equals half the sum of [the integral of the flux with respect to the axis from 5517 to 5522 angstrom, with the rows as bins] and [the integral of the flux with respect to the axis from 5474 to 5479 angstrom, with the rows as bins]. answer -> 23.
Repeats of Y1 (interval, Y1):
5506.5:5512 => 4.55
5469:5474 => 4.57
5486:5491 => 4.75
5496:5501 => 4.50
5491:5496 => 4.61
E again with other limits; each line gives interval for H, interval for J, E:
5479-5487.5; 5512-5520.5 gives 1.01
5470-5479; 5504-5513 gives 0.99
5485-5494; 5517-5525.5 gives 0.95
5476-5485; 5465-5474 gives 0.99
